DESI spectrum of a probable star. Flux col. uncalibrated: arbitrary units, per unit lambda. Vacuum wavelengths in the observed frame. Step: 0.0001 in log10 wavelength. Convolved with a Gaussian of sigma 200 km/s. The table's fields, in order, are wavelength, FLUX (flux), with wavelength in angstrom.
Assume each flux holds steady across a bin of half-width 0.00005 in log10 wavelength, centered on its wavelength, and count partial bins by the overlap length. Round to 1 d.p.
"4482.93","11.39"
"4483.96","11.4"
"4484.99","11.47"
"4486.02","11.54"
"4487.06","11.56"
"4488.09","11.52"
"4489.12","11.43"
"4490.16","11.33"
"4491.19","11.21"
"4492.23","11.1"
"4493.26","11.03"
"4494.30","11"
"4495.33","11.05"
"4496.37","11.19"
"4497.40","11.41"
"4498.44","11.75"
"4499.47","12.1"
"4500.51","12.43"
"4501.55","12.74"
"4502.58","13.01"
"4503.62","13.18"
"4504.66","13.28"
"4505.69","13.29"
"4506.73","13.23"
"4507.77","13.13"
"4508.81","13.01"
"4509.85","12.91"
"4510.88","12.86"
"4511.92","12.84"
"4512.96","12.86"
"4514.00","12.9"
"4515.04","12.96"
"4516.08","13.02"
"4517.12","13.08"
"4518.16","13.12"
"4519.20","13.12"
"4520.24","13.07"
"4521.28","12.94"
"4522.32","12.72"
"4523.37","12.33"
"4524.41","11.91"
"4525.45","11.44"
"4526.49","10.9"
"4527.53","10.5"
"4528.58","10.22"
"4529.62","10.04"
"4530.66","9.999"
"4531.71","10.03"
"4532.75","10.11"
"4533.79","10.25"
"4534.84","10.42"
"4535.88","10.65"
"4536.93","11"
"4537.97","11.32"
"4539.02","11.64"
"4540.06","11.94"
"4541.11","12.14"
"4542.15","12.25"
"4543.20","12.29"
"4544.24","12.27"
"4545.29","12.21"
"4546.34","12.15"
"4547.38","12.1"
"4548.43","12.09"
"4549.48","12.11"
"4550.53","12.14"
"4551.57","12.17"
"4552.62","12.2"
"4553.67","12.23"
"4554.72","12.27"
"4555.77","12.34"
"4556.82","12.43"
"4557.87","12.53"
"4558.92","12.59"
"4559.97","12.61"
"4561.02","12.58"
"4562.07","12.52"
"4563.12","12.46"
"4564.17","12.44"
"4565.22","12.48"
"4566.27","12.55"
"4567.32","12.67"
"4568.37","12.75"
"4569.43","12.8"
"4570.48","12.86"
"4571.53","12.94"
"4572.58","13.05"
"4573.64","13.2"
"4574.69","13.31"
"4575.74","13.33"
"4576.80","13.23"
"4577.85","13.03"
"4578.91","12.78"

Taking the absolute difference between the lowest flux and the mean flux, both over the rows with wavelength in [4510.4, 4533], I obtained 2.0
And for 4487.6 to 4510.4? 1.1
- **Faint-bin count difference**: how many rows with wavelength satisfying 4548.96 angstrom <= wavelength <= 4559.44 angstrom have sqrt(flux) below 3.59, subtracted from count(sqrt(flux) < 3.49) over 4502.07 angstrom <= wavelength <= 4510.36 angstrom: -10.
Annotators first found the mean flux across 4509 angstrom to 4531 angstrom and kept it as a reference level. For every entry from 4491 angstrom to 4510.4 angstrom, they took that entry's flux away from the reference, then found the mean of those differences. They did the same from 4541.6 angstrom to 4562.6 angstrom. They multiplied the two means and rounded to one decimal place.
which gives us 0.0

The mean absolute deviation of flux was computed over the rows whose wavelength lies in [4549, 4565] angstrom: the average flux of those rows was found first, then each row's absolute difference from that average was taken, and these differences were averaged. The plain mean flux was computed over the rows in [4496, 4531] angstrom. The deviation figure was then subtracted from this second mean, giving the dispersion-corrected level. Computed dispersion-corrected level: 12.2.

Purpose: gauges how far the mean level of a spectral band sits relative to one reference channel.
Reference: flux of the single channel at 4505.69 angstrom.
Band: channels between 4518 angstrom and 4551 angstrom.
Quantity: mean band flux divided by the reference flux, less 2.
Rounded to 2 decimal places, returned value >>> -1.13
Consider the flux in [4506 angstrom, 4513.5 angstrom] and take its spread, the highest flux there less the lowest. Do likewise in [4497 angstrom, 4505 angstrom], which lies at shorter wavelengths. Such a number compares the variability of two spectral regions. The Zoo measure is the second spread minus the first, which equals 1.5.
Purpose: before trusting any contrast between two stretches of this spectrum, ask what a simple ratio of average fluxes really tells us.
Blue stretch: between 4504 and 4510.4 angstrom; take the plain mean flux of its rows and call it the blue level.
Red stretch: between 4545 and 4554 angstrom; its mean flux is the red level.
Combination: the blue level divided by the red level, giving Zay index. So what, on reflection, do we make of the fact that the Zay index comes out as 1.08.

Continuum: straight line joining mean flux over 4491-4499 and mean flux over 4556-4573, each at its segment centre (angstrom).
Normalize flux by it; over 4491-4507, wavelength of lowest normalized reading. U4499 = 4494.30 angstrom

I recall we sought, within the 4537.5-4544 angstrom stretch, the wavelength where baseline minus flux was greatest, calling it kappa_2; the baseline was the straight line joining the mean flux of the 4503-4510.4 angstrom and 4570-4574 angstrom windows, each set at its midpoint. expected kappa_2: 4537.97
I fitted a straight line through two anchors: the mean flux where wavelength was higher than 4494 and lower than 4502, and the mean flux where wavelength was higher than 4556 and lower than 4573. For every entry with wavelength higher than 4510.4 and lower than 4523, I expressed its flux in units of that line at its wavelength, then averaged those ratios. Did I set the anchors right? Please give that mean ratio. 1.08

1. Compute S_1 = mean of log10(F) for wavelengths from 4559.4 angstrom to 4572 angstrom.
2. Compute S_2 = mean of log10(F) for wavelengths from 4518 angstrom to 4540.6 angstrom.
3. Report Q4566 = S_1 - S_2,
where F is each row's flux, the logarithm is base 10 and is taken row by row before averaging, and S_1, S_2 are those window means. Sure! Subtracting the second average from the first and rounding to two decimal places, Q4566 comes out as 0.05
